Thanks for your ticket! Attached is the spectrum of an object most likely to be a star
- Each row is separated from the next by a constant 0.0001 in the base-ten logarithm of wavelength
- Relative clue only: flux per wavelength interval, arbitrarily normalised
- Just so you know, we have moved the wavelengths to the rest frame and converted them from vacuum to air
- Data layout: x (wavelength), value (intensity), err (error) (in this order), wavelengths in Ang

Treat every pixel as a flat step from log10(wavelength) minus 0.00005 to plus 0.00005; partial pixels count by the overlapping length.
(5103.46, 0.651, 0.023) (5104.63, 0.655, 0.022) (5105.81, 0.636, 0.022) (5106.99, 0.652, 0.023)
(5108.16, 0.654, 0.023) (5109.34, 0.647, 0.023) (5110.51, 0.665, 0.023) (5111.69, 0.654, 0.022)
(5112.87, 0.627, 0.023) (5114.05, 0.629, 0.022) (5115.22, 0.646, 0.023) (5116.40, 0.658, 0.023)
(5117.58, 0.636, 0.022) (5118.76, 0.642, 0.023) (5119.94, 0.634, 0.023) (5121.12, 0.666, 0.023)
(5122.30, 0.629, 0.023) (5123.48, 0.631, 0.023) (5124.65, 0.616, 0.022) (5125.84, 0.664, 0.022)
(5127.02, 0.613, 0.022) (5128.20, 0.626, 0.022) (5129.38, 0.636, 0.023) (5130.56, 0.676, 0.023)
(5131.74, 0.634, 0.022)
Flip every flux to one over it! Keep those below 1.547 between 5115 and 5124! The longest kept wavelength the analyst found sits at 5121.12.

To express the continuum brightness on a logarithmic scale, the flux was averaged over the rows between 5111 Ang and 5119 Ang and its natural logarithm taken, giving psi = -0.444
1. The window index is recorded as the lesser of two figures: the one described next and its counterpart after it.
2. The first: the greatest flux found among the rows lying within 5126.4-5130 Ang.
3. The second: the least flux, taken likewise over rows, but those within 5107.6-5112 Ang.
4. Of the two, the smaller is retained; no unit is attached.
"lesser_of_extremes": 0.636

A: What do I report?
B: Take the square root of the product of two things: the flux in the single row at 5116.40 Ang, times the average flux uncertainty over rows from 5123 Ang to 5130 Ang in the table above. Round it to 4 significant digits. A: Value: 0.1212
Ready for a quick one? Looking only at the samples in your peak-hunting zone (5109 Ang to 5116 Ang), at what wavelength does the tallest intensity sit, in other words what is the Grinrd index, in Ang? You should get 5110.51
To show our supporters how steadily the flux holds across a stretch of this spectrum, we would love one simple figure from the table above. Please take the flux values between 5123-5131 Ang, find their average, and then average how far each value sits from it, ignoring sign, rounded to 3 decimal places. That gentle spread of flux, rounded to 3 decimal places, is 0.019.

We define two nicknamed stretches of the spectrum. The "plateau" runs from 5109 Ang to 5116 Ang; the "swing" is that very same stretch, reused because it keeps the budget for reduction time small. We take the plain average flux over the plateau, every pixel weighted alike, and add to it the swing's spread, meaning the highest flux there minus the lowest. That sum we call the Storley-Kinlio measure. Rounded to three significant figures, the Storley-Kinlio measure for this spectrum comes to 0.683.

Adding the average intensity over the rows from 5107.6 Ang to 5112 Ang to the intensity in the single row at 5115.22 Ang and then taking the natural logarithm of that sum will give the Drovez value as 0.263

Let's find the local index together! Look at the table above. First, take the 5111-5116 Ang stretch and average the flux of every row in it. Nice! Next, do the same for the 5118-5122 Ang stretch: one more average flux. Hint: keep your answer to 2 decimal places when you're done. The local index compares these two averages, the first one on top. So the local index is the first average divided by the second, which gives 0.99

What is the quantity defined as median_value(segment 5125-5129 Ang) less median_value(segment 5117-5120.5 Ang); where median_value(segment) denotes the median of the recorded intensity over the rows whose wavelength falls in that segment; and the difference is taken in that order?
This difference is -0.010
